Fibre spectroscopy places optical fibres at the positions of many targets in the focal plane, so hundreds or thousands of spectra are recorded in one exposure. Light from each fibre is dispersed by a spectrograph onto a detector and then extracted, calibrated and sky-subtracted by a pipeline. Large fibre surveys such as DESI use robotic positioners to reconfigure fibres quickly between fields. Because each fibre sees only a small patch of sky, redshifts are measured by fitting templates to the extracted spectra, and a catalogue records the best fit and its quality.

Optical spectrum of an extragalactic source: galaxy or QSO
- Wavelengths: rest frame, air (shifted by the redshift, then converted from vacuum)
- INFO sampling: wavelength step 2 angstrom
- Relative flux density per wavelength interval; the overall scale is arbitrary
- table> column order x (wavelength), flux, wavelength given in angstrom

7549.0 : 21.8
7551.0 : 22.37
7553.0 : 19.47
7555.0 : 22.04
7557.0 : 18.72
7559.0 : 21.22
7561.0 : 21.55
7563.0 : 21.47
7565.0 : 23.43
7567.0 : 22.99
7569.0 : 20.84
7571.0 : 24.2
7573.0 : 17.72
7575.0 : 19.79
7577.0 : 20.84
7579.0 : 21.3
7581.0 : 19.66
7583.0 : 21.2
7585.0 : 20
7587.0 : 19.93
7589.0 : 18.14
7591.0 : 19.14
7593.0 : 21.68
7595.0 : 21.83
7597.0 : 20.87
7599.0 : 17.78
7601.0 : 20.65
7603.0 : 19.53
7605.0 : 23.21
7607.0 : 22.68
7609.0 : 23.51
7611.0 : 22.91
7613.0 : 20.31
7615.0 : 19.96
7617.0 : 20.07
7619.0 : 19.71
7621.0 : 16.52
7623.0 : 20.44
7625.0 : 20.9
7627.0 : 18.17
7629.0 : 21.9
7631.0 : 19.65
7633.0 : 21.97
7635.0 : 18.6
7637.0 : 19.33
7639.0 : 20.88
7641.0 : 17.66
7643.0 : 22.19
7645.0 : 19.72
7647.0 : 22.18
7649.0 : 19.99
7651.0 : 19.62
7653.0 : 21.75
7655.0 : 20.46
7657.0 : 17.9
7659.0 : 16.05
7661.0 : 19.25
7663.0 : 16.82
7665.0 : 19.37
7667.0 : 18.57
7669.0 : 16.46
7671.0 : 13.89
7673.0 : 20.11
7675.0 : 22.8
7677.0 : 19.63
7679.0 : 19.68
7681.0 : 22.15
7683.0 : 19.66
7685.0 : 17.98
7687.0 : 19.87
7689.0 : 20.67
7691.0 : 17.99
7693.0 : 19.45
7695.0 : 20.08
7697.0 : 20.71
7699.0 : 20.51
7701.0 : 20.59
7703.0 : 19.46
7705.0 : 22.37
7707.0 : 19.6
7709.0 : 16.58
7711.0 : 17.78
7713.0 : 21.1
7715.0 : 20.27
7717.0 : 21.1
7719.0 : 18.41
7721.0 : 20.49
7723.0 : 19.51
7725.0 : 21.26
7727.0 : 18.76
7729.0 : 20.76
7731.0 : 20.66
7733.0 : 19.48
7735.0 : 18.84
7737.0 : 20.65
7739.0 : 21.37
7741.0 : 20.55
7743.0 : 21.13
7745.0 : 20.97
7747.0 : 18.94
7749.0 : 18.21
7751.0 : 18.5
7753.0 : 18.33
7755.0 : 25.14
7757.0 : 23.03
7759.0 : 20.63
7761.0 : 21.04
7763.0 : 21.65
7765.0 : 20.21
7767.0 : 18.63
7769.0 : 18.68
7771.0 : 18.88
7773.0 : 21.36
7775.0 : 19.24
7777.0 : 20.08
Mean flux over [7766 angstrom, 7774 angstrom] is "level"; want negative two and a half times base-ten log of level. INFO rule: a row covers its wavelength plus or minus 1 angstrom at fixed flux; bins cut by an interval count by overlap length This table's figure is -3.22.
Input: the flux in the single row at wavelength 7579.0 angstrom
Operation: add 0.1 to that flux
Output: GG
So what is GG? 21.4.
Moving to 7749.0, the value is 18.3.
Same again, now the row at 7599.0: 17.9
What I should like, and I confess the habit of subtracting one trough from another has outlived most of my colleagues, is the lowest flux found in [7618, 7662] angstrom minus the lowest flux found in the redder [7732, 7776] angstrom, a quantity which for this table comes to -2.2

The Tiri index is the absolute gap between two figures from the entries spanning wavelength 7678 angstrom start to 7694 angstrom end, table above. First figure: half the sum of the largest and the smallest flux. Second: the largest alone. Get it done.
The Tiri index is 2.1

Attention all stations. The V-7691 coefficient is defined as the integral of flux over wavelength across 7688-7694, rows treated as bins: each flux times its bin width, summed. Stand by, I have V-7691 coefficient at 116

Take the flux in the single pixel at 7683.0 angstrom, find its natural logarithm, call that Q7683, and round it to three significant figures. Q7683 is 2.98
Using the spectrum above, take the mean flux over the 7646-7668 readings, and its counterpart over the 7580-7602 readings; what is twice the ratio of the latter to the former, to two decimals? 2.08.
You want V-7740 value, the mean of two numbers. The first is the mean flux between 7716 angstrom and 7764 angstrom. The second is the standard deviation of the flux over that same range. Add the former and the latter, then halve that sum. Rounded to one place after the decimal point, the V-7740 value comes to 11.0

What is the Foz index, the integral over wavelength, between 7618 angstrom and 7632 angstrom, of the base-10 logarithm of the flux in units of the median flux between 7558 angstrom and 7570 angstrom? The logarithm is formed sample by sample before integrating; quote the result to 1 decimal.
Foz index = -0.6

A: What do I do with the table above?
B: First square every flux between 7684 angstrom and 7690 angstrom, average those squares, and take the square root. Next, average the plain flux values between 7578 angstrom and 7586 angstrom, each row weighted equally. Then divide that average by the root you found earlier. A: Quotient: 1.05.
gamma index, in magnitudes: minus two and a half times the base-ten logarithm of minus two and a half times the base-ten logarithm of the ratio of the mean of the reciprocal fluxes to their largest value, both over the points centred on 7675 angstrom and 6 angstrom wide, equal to 3.0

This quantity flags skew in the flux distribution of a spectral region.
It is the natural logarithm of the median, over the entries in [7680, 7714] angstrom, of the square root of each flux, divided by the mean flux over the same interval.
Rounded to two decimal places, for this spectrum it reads -1.49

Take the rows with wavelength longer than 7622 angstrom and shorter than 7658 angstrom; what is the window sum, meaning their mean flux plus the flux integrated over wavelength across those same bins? 747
